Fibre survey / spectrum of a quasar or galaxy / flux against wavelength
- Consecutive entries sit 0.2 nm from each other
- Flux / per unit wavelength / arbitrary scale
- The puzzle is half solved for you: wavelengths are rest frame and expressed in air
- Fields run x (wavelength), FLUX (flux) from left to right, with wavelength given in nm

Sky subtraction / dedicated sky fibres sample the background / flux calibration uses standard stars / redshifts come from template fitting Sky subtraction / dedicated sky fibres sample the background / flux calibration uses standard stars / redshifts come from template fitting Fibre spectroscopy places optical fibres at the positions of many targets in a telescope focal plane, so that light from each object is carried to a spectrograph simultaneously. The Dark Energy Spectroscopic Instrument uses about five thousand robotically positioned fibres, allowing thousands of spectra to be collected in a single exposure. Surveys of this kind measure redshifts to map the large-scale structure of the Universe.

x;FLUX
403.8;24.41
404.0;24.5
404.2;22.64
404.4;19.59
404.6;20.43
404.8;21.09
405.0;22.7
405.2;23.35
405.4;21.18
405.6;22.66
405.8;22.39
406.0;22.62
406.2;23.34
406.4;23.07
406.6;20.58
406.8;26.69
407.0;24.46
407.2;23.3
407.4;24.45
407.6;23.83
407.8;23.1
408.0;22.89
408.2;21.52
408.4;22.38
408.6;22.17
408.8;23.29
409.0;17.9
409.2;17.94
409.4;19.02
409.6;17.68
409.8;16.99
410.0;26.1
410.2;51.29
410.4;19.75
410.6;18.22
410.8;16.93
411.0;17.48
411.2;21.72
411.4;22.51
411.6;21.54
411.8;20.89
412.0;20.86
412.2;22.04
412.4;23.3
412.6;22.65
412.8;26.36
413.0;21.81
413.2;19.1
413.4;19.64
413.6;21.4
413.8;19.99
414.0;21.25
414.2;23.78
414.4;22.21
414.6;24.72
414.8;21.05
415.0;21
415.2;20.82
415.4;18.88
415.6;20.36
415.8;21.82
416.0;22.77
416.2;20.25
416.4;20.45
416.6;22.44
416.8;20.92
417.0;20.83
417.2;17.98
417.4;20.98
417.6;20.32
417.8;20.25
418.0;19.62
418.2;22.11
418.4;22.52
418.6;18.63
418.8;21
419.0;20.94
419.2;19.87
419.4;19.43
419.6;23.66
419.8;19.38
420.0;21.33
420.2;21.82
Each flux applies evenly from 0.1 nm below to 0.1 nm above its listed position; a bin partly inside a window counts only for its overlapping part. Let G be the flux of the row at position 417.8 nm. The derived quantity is 20.25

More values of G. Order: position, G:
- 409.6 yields 17.68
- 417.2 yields 17.98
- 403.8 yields 24.41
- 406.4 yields 23.07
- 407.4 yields 24.45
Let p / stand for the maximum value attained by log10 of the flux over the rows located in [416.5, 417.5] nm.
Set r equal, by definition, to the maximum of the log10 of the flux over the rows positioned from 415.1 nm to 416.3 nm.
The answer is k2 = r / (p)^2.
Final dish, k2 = 0.74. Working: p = 1.35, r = 1.357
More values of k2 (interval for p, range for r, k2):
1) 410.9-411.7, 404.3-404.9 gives 0.72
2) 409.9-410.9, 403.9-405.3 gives 0.48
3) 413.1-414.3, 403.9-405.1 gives 0.73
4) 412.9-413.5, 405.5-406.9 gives 0.80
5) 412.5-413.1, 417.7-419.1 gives 0.67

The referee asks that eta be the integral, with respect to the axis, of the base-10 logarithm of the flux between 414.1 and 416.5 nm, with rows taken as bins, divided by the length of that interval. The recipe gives 1.33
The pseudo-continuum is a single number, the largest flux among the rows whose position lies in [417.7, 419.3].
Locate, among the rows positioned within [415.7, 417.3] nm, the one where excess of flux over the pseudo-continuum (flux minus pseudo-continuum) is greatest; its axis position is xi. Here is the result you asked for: 416.0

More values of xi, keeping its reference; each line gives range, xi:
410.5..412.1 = 411.4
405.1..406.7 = 405.2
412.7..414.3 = 412.8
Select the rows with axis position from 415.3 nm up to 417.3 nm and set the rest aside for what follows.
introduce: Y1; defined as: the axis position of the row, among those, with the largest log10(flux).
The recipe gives 416.0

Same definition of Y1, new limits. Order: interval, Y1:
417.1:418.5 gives 418.4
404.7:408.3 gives 406.8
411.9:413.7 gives 412.8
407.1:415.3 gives 410.2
